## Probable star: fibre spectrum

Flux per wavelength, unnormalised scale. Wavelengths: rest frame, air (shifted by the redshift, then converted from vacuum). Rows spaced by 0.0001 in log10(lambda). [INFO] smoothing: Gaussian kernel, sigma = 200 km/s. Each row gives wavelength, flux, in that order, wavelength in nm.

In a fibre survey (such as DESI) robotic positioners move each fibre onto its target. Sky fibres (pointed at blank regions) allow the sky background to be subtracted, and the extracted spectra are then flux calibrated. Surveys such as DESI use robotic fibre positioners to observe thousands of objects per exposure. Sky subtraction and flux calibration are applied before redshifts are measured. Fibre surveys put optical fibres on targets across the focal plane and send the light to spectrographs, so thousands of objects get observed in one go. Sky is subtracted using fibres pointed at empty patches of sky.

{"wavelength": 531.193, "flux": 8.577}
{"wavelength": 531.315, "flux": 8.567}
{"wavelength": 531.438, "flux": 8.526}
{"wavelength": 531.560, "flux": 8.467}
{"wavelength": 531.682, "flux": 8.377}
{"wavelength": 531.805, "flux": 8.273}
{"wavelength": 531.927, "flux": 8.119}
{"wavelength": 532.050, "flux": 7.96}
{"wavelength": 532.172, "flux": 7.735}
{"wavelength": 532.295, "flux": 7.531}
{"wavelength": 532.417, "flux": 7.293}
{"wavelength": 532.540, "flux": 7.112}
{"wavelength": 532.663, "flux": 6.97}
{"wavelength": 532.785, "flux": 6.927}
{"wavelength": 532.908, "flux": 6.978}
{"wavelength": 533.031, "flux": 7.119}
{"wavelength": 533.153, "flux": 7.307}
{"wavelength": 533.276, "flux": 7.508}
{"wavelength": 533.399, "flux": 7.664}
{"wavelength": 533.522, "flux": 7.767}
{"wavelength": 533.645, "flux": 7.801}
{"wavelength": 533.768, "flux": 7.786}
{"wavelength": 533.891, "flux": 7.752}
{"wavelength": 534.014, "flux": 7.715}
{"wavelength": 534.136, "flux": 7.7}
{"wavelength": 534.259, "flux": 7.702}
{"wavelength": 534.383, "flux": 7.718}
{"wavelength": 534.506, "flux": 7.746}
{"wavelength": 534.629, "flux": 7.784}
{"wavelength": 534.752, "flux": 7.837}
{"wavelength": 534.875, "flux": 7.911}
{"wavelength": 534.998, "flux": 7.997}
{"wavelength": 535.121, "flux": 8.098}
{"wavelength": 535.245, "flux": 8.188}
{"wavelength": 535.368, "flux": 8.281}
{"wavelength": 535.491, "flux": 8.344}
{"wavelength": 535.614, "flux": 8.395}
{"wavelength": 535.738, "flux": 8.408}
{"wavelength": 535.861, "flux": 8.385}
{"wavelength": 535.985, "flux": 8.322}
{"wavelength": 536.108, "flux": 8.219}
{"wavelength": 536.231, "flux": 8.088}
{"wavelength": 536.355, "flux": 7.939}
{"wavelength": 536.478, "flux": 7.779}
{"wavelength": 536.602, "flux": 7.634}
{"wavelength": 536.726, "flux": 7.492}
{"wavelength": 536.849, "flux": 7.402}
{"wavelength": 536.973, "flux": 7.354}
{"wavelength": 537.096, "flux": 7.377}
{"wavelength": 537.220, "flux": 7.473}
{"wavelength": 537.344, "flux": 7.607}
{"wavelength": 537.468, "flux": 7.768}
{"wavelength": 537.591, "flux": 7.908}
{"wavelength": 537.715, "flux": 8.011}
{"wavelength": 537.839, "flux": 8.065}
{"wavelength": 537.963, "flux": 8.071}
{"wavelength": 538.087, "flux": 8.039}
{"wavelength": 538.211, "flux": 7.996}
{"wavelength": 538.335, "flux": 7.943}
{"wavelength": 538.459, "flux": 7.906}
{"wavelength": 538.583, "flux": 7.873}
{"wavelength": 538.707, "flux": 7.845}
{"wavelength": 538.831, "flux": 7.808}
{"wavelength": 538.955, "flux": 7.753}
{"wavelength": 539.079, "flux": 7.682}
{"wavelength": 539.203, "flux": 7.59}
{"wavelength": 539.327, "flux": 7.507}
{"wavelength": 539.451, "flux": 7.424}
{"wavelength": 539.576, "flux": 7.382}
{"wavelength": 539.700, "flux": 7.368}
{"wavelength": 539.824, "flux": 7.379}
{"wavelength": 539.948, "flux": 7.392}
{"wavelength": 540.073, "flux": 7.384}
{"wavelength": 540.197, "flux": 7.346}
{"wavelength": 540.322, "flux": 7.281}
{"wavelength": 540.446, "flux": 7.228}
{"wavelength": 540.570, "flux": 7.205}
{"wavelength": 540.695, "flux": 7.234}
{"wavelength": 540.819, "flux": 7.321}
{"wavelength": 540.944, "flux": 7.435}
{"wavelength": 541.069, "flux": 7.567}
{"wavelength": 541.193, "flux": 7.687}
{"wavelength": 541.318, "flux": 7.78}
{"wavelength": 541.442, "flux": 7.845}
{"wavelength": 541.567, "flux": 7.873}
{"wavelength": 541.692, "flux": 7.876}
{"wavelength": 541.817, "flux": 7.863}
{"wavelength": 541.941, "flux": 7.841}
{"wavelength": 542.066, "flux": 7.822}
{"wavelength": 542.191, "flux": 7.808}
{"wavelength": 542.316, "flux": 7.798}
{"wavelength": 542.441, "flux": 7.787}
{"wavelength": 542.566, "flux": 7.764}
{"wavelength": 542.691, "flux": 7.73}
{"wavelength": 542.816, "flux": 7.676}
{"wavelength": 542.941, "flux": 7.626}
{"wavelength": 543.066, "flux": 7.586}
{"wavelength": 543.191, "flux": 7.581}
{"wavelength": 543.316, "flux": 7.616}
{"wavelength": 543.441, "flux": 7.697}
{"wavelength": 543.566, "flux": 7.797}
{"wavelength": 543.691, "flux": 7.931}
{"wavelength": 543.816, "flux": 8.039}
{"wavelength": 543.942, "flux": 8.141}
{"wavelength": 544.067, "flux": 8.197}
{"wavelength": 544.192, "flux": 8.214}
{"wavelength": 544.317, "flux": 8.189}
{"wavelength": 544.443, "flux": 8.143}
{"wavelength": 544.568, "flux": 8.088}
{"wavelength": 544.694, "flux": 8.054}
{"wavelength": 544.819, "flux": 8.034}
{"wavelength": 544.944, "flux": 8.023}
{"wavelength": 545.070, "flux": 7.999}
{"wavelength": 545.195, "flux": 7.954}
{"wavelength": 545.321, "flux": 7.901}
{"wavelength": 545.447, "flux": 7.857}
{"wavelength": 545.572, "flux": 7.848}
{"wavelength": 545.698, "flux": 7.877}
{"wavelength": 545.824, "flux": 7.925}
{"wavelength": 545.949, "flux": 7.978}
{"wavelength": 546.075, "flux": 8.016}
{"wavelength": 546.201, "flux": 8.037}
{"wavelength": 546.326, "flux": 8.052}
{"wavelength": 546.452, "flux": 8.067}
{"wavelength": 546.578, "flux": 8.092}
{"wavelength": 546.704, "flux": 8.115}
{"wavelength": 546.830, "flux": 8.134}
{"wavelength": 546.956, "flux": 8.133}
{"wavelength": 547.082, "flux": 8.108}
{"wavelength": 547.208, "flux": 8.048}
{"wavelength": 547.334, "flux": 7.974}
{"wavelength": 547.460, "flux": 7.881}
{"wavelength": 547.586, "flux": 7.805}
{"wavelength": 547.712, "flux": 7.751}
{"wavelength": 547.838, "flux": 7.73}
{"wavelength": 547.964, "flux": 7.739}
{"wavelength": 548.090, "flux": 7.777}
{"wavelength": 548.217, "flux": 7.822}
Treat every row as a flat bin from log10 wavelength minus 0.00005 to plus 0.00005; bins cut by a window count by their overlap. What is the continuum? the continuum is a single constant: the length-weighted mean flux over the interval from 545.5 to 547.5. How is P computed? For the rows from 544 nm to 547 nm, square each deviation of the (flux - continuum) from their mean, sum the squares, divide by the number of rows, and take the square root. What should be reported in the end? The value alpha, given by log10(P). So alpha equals -1.0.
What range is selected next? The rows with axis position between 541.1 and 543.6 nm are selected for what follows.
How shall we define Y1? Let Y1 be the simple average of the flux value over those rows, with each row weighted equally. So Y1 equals 7.75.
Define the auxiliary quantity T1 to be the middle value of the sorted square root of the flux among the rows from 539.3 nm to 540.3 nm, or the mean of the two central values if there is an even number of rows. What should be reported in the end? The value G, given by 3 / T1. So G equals 1.10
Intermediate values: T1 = 2.72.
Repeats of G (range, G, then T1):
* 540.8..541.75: 1.08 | 2.78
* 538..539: 1.07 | 2.81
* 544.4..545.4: 1.06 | 2.83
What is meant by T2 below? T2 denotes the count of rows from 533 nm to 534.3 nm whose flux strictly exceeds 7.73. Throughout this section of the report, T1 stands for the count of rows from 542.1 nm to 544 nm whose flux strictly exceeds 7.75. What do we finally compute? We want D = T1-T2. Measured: 4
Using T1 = 8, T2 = 4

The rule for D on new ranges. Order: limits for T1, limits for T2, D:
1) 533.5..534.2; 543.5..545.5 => -12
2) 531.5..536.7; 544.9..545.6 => 19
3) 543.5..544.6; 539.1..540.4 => 9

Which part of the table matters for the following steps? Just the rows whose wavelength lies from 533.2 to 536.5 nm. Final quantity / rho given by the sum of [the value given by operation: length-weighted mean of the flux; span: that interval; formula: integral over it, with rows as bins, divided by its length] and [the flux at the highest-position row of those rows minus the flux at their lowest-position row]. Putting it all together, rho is 8.23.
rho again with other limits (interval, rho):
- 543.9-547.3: 7.95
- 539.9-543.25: 7.79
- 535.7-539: 7.21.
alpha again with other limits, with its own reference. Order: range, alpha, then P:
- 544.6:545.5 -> -1.2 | 0.07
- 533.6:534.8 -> -1.4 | 0.04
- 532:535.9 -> -0.4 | 0.42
